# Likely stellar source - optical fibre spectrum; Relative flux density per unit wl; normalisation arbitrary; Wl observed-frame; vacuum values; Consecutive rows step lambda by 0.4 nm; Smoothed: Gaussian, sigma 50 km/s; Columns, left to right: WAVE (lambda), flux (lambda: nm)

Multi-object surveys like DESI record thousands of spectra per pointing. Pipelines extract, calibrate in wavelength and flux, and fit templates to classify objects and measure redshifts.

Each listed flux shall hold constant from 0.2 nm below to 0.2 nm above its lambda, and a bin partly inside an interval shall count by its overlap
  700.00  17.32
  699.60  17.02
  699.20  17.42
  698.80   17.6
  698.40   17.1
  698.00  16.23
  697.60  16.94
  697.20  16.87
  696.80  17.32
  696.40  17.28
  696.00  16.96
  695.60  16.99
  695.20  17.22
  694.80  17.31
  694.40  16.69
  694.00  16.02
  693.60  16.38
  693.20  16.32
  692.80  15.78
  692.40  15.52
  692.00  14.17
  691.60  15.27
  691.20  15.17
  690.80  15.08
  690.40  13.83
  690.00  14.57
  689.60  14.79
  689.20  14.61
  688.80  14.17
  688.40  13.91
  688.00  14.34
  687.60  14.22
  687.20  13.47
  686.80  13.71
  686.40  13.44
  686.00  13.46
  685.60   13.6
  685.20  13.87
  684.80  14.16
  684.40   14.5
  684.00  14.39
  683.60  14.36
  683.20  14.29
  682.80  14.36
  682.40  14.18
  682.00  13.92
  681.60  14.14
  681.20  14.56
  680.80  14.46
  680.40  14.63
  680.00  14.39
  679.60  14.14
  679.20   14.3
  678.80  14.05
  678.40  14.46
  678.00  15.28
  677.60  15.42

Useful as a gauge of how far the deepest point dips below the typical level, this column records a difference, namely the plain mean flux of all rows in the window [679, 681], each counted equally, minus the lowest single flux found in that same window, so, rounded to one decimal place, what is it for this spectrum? 0.2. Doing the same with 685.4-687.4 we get 0.1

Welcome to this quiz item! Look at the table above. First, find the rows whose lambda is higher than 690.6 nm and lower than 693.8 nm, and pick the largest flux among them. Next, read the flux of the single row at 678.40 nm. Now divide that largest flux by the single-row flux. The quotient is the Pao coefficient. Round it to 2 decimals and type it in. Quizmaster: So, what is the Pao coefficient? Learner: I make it 1.13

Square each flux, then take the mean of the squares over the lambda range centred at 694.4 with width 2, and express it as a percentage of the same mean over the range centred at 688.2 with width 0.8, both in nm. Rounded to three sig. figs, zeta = 140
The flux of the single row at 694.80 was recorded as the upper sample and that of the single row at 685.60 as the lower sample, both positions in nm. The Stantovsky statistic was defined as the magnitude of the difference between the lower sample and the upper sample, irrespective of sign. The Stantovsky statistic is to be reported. 3.7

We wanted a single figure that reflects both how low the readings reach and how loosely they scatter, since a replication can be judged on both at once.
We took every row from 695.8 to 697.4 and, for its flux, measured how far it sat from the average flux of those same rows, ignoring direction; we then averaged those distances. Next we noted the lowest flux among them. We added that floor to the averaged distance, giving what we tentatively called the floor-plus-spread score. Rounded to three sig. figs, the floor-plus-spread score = 17.1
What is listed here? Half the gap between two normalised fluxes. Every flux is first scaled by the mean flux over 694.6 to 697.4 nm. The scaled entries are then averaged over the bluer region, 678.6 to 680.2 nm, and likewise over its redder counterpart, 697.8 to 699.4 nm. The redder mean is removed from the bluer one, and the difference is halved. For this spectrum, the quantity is -0.08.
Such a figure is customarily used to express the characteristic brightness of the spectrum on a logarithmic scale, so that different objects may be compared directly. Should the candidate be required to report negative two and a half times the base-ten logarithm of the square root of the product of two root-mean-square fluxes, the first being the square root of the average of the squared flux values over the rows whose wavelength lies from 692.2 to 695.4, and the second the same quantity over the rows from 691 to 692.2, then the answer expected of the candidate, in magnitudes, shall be -2.98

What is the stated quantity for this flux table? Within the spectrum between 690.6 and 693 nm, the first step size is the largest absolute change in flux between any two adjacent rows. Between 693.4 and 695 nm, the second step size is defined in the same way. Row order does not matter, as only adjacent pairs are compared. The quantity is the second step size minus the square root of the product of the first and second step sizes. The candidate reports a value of -0.3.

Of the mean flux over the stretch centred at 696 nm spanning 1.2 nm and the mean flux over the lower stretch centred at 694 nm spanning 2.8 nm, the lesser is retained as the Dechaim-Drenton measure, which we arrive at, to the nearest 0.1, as 16.5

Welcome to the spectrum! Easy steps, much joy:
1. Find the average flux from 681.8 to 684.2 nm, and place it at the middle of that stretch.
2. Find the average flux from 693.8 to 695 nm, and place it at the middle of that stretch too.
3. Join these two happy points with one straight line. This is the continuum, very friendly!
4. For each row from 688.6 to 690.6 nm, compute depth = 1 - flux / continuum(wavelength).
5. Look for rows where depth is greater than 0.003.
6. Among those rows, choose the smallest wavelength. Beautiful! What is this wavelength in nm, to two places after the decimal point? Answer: 688.80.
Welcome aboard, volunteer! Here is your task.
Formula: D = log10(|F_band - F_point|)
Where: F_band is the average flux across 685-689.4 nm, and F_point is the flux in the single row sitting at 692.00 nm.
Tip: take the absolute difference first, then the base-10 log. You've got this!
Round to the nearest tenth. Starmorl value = -0.6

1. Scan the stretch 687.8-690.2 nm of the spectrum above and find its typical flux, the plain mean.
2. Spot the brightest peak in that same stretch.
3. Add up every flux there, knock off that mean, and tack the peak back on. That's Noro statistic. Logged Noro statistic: 87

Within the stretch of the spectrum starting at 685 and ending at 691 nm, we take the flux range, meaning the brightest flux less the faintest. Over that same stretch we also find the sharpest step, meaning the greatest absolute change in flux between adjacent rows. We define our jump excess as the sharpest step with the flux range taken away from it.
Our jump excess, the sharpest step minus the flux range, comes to -0.4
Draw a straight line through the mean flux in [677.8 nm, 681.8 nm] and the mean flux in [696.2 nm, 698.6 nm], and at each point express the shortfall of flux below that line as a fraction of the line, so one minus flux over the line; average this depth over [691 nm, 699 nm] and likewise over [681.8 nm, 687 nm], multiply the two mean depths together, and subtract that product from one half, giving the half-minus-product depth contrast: 0.499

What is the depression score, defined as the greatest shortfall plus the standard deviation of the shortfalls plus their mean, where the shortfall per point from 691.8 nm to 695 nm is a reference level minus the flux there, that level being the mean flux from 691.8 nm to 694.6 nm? 2.4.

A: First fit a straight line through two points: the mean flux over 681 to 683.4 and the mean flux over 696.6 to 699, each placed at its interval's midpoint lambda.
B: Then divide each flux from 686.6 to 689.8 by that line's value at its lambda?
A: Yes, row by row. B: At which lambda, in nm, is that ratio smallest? 687.20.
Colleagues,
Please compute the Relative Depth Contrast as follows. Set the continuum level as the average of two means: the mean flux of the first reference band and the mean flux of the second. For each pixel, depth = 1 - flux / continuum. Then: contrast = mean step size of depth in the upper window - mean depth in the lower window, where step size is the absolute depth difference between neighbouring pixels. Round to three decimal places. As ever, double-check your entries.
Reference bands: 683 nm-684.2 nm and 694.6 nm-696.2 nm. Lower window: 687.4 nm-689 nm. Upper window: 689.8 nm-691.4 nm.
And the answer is -0.056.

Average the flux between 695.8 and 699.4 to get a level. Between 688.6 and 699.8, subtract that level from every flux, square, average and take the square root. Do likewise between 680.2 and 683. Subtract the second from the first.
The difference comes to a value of -1.3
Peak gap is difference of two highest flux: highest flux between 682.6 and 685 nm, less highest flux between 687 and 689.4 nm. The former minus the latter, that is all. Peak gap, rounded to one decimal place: -0.1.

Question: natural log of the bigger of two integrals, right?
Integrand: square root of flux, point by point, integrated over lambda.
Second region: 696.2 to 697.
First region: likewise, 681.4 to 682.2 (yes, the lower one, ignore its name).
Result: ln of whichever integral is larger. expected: 1.20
